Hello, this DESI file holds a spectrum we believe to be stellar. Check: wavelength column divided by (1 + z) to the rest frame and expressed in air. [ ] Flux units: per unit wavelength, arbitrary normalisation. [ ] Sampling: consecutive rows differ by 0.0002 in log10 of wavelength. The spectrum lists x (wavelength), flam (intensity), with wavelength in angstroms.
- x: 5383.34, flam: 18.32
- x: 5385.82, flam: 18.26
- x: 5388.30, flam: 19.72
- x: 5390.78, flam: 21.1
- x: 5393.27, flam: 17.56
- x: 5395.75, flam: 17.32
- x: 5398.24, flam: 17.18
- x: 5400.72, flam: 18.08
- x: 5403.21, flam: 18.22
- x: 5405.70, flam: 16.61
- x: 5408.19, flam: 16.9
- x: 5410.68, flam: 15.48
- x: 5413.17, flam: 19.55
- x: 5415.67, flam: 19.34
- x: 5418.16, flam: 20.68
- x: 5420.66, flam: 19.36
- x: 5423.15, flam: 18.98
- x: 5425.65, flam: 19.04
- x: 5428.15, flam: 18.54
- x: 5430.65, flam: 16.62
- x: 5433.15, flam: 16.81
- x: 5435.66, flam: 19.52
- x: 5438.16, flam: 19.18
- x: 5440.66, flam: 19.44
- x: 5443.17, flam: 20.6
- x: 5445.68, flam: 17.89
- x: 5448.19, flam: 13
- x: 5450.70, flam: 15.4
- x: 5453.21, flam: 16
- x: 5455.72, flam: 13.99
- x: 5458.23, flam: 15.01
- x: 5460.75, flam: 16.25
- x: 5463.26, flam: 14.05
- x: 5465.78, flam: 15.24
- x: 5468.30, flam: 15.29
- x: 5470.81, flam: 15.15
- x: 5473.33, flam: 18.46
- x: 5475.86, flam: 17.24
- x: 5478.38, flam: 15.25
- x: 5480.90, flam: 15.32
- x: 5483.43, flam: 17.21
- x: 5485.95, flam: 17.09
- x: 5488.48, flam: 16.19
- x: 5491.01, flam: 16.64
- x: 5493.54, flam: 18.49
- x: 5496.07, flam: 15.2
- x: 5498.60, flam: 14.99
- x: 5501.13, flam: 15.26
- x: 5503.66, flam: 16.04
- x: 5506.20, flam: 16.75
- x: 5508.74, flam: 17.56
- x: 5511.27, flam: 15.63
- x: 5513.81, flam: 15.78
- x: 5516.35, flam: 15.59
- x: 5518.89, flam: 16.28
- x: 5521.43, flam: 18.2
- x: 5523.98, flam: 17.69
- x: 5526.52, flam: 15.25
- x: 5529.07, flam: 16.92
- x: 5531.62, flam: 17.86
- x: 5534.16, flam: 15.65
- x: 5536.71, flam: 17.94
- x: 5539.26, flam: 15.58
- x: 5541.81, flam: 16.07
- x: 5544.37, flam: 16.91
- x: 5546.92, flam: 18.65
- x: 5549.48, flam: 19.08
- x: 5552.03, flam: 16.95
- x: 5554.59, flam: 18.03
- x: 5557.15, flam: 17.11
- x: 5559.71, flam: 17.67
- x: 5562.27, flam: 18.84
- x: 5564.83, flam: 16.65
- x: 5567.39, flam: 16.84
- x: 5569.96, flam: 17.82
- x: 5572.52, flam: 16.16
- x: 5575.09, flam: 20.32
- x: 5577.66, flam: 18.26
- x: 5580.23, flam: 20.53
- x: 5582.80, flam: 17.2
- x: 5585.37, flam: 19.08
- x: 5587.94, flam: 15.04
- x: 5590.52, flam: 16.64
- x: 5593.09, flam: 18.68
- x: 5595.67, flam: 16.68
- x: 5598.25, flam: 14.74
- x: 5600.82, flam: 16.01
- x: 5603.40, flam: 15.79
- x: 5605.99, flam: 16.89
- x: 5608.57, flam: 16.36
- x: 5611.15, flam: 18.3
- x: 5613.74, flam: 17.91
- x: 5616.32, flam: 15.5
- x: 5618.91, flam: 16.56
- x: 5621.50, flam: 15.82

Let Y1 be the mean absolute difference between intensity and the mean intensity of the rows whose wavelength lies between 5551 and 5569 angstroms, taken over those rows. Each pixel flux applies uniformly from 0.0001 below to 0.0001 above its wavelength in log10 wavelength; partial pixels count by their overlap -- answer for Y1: 0.63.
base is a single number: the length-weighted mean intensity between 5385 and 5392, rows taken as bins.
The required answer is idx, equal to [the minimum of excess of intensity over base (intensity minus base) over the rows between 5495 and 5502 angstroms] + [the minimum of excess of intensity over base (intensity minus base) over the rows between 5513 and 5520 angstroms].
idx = -9.0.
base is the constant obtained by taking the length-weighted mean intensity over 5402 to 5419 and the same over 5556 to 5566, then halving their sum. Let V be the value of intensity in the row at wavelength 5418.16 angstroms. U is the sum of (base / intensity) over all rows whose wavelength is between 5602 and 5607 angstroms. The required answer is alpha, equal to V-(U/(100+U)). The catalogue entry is 20.7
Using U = 2.18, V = 20.68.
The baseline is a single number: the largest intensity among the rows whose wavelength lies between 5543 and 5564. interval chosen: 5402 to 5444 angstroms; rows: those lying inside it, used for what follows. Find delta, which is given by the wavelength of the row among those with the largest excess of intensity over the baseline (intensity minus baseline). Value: 5418.16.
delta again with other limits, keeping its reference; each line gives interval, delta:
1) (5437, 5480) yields 5443.17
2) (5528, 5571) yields 5549.48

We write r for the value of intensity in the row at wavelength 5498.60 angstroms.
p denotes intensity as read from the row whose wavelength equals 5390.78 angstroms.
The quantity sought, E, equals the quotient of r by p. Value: 0.71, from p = 21.1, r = 14.99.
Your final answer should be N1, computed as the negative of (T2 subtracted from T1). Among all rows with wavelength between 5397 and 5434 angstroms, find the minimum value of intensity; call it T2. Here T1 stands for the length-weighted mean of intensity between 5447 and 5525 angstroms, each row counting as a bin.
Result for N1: -0.5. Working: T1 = 16.0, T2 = 15.48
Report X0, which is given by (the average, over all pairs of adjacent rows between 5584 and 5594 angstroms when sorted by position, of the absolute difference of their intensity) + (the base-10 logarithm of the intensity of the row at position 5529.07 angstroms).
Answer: 3.8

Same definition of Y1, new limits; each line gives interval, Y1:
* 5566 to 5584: 1.32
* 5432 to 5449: 1.85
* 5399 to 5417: 1.21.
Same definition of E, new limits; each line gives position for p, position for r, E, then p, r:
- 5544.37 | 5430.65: 0.98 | 16.91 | 16.62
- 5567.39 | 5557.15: 1.02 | 16.84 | 17.11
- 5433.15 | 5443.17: 1.23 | 16.81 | 20.6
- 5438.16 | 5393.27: 0.92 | 19.18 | 17.56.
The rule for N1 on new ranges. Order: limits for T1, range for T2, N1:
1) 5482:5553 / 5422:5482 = -3.7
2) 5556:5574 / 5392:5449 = -4.3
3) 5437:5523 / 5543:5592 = -1.3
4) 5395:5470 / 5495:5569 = -2.3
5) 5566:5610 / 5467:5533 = -2.2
